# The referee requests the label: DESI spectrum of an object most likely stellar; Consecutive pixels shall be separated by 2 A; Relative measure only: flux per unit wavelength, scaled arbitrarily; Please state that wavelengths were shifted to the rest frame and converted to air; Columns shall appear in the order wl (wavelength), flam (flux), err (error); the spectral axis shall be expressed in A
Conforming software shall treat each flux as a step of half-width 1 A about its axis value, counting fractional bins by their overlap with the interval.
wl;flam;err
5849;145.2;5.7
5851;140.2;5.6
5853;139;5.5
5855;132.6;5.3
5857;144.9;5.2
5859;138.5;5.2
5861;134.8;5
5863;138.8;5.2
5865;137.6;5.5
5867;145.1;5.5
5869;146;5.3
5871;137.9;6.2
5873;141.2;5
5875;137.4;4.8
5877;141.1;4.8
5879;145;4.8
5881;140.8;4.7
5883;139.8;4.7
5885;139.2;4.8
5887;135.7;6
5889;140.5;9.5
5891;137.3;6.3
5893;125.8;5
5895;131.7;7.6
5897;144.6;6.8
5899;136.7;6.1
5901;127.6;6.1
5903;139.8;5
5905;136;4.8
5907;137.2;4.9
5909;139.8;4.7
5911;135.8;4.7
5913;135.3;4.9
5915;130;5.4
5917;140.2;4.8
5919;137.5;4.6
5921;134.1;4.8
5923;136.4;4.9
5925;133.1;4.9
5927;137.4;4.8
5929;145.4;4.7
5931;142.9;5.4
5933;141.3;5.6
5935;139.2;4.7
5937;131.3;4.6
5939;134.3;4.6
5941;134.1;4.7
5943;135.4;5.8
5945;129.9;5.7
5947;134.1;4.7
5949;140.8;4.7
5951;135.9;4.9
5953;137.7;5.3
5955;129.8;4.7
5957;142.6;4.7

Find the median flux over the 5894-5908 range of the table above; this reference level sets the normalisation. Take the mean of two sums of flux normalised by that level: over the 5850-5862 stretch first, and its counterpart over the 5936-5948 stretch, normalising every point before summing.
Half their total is 5.96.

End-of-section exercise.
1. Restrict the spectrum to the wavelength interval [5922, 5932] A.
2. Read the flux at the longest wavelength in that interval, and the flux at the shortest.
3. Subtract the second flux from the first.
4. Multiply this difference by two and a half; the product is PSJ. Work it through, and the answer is 16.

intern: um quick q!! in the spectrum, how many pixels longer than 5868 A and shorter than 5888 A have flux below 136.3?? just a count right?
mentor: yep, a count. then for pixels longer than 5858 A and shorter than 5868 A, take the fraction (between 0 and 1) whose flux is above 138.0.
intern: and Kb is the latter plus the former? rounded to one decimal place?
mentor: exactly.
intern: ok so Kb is 1.6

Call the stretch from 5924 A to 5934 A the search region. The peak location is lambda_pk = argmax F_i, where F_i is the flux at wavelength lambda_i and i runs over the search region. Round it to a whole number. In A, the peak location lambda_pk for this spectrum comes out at 5929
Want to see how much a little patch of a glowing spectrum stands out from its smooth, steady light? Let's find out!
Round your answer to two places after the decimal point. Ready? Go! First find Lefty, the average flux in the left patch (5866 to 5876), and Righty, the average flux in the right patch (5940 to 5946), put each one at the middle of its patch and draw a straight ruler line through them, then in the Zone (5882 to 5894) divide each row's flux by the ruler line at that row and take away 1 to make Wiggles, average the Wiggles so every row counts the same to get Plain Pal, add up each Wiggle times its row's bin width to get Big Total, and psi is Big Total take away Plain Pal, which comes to -0.25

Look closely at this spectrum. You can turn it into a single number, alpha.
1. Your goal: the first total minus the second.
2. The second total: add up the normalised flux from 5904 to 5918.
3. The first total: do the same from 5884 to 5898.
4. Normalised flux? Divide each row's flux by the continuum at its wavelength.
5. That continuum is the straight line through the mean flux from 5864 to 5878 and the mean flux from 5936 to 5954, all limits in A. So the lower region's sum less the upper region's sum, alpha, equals -0.08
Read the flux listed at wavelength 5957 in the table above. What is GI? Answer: 142.6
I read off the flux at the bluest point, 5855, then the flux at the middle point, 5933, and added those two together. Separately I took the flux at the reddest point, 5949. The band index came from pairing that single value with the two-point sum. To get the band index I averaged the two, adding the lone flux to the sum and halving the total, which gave 207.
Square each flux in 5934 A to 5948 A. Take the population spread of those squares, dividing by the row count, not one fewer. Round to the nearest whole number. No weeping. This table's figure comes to 742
